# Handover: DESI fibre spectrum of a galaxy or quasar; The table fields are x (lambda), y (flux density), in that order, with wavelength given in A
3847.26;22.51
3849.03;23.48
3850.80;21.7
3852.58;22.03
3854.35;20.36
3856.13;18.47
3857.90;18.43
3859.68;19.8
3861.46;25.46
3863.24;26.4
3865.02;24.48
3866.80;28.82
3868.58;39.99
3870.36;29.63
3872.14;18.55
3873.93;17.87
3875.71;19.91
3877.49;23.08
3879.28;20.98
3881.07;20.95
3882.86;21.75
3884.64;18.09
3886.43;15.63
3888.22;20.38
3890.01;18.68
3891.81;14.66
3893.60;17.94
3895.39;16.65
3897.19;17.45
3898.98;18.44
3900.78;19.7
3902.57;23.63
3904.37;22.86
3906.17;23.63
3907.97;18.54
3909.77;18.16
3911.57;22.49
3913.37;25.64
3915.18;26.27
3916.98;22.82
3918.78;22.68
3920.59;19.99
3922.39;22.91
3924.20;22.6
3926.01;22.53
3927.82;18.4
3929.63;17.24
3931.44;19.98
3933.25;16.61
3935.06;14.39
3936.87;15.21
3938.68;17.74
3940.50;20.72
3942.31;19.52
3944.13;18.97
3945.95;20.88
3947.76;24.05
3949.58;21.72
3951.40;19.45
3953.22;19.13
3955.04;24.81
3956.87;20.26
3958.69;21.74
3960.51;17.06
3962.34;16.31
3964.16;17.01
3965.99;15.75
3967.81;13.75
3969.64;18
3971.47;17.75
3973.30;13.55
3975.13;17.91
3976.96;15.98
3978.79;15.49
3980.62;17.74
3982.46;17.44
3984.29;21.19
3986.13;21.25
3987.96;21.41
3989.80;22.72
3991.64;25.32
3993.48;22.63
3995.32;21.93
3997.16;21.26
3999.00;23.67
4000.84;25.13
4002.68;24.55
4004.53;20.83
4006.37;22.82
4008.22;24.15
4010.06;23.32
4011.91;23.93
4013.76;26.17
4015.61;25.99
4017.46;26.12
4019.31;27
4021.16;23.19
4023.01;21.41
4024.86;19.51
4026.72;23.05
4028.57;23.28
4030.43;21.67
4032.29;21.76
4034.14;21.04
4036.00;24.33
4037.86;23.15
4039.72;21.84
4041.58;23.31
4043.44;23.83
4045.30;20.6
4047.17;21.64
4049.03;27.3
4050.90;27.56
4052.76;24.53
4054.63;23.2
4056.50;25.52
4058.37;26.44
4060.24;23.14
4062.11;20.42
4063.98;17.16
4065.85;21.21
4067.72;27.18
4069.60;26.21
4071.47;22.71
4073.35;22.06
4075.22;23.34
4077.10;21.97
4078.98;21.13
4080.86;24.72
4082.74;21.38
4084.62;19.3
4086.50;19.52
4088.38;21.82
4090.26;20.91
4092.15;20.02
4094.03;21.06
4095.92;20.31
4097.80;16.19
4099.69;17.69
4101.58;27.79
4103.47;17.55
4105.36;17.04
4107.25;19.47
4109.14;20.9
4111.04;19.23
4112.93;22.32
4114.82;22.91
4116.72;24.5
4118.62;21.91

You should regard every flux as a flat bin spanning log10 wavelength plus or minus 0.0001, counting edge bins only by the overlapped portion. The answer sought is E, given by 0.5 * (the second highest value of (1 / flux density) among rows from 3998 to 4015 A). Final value 0.022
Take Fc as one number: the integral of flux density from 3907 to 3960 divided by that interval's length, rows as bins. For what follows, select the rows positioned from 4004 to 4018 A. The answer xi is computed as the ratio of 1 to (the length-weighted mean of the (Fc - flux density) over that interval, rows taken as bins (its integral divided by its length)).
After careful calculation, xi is -0.3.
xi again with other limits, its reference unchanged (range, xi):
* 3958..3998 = 0.6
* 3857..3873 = -0.2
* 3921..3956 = 1.5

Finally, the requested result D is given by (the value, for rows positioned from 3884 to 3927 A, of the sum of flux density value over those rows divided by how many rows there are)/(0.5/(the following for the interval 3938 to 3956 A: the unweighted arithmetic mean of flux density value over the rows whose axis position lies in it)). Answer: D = 849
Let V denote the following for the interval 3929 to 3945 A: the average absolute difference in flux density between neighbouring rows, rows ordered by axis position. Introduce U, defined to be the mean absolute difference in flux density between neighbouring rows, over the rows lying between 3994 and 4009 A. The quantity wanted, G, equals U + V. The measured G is 3.8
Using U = 1.7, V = 2.1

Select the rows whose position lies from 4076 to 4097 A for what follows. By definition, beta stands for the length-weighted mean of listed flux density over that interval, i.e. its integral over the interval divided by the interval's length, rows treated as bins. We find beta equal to 21.1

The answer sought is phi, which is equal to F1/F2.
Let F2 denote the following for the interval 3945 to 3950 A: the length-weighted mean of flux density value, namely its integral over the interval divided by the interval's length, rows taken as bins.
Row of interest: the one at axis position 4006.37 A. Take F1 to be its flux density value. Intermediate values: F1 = 22.82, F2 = 22.3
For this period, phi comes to 1.03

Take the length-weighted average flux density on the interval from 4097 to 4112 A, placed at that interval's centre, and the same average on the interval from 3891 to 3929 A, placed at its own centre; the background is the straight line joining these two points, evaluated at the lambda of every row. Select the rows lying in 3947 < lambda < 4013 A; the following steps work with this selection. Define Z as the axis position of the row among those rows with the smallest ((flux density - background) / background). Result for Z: 3973.30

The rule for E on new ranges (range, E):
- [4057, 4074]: 0.024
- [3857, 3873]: 0.027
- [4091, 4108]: 0.029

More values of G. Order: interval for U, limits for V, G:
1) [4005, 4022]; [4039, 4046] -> 3.0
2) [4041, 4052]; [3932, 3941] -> 4.3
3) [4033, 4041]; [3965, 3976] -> 4.9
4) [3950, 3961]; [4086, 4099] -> 5.0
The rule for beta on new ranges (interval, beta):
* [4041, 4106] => 22.2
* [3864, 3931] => 21.5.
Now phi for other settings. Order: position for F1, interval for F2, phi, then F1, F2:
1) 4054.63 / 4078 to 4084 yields 1.04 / 23.2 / 22.2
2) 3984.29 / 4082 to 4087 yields 1.06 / 21.19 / 20.1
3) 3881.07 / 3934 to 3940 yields 1.30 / 20.95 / 16.1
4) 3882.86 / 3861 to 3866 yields 0.85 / 21.75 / 25.5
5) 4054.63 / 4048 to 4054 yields 0.88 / 23.2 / 26.2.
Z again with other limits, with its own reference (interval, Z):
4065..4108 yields 4097.80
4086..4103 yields 4097.80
